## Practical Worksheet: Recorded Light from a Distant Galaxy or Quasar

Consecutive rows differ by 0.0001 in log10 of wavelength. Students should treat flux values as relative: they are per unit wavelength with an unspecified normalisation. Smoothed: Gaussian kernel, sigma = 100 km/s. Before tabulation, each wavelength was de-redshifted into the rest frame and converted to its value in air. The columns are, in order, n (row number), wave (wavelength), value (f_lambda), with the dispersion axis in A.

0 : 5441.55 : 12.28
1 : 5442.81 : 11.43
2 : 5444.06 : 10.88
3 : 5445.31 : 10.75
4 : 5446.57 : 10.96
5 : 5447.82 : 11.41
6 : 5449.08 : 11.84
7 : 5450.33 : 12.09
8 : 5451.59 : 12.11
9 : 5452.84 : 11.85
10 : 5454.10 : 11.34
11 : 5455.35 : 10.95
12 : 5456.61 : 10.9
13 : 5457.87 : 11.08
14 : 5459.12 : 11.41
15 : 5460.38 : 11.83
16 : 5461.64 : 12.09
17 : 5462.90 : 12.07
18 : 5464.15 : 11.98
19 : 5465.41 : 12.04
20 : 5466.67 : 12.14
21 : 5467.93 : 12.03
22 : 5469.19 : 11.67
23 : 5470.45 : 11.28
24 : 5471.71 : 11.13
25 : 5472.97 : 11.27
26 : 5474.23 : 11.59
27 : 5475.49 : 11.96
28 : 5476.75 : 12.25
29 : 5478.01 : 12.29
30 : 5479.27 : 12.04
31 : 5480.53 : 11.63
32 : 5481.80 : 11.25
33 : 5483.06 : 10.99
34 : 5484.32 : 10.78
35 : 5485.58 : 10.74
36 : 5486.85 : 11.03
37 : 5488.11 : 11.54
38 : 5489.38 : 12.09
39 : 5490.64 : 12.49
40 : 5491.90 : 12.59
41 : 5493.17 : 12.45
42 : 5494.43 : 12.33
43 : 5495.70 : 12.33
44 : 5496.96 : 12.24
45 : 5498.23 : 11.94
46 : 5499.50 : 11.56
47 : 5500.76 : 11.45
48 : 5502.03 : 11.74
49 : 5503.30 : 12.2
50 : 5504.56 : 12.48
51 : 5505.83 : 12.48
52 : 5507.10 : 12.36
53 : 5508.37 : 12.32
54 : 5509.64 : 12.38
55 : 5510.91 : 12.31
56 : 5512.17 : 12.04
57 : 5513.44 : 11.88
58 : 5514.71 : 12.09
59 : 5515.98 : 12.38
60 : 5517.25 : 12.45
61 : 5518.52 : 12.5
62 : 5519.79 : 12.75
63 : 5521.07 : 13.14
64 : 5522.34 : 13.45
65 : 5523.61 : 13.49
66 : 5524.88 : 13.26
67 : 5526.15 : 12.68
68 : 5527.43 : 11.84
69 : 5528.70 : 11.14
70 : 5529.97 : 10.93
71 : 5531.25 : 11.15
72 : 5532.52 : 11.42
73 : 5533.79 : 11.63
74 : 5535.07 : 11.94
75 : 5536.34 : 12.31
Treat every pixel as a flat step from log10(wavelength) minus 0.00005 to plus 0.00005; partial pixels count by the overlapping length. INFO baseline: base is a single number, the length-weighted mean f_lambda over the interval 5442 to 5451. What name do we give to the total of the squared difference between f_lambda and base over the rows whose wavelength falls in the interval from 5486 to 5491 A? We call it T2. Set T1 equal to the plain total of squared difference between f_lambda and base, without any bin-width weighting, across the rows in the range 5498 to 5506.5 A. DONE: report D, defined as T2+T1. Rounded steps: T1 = 4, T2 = 2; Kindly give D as 5.8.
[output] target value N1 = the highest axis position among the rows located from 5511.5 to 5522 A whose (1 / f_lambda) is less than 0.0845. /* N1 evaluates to 5521.07 A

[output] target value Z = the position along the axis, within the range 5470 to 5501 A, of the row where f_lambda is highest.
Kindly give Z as 5491.90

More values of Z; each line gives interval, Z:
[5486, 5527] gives 5523.61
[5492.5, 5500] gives 5493.17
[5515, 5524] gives 5523.61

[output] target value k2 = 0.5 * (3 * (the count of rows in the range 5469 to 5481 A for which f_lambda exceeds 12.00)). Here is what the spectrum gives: 4.5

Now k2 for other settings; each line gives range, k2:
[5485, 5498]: 10.5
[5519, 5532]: 9.0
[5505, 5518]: 13.5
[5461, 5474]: 7.5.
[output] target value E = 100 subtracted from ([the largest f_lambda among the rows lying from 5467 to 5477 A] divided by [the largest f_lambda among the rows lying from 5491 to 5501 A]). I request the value -99.0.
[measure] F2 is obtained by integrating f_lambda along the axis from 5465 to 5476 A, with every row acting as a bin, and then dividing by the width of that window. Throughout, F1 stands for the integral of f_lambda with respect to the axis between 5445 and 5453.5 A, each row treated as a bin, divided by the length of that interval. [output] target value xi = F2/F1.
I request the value 1.01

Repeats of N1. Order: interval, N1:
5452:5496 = 5495.70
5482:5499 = 5498.23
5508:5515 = 5514.71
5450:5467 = 5466.67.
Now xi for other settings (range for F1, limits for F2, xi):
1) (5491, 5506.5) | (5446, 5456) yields 0.95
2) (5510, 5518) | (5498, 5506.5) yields 0.98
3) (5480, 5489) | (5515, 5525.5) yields 1.16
